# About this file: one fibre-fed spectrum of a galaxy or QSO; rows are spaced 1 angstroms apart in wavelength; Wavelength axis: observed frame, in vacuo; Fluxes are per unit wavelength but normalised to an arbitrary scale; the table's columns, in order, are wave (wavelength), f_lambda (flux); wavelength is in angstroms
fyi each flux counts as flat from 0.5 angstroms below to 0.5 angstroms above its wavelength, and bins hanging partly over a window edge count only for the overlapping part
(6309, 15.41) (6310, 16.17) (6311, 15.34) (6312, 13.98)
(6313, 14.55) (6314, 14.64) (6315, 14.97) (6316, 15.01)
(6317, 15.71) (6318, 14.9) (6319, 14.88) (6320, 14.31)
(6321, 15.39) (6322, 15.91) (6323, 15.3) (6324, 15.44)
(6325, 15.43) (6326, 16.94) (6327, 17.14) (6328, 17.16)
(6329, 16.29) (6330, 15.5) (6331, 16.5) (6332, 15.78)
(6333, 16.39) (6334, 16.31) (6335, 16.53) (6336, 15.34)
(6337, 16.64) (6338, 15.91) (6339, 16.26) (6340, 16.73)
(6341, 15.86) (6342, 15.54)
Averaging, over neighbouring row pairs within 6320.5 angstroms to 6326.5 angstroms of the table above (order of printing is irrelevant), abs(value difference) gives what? 0.56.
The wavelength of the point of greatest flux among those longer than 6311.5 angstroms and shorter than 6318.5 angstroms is 6317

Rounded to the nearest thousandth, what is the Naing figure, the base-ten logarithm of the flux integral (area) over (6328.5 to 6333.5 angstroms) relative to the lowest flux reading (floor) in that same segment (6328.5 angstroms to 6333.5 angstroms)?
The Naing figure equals 0.715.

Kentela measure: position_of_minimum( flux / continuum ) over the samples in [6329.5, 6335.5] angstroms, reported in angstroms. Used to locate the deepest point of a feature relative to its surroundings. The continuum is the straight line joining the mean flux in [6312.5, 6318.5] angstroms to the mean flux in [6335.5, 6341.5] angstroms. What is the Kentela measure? 6330 angstroms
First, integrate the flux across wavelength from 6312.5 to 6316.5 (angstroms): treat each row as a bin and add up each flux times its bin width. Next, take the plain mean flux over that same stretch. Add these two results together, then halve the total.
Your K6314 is 37.0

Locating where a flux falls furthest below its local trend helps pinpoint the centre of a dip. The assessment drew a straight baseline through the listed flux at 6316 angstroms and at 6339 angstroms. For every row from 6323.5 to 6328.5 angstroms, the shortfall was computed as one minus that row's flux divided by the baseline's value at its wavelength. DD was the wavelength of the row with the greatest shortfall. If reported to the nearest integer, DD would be 6325 angstroms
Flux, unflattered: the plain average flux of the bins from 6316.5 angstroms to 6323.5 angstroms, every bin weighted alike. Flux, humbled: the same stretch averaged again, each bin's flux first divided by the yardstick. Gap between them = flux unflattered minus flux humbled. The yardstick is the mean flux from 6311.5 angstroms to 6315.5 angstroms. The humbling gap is 14.2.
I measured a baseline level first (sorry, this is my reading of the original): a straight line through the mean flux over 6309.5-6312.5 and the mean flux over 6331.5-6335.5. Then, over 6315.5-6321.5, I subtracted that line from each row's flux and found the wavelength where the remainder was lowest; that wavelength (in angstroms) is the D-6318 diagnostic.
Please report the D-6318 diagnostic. 6320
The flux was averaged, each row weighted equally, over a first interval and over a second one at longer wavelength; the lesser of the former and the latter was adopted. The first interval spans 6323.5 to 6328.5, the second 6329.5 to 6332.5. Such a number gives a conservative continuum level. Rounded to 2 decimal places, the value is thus 15.93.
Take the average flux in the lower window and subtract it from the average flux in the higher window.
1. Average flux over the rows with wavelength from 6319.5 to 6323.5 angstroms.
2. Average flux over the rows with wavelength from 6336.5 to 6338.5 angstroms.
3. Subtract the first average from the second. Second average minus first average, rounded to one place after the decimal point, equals 1.0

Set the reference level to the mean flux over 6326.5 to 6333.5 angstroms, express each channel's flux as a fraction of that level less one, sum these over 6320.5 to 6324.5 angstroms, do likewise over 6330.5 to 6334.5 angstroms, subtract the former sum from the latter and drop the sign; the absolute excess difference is 0.18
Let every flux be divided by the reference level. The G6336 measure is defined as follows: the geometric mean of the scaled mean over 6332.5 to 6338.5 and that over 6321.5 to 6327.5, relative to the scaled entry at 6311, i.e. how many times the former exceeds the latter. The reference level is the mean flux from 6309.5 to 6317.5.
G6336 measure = 1.05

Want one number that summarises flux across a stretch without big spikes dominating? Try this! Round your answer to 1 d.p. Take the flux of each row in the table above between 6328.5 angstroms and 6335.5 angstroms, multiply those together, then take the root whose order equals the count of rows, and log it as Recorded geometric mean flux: 16.2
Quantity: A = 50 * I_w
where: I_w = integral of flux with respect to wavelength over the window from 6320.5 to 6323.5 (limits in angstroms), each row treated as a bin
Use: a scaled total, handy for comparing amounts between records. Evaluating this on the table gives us 2330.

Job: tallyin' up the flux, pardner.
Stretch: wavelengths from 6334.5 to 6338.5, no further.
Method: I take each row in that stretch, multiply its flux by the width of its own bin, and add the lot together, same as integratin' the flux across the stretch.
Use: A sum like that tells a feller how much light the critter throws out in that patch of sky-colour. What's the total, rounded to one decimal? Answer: 64.4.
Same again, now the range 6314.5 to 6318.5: 60.6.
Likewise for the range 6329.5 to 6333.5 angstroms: 64.2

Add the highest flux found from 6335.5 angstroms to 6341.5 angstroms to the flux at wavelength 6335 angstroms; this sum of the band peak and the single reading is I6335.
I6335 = 33.3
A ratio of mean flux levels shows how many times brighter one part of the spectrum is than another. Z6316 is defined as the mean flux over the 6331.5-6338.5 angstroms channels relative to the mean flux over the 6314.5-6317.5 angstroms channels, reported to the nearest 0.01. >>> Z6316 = 1.06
